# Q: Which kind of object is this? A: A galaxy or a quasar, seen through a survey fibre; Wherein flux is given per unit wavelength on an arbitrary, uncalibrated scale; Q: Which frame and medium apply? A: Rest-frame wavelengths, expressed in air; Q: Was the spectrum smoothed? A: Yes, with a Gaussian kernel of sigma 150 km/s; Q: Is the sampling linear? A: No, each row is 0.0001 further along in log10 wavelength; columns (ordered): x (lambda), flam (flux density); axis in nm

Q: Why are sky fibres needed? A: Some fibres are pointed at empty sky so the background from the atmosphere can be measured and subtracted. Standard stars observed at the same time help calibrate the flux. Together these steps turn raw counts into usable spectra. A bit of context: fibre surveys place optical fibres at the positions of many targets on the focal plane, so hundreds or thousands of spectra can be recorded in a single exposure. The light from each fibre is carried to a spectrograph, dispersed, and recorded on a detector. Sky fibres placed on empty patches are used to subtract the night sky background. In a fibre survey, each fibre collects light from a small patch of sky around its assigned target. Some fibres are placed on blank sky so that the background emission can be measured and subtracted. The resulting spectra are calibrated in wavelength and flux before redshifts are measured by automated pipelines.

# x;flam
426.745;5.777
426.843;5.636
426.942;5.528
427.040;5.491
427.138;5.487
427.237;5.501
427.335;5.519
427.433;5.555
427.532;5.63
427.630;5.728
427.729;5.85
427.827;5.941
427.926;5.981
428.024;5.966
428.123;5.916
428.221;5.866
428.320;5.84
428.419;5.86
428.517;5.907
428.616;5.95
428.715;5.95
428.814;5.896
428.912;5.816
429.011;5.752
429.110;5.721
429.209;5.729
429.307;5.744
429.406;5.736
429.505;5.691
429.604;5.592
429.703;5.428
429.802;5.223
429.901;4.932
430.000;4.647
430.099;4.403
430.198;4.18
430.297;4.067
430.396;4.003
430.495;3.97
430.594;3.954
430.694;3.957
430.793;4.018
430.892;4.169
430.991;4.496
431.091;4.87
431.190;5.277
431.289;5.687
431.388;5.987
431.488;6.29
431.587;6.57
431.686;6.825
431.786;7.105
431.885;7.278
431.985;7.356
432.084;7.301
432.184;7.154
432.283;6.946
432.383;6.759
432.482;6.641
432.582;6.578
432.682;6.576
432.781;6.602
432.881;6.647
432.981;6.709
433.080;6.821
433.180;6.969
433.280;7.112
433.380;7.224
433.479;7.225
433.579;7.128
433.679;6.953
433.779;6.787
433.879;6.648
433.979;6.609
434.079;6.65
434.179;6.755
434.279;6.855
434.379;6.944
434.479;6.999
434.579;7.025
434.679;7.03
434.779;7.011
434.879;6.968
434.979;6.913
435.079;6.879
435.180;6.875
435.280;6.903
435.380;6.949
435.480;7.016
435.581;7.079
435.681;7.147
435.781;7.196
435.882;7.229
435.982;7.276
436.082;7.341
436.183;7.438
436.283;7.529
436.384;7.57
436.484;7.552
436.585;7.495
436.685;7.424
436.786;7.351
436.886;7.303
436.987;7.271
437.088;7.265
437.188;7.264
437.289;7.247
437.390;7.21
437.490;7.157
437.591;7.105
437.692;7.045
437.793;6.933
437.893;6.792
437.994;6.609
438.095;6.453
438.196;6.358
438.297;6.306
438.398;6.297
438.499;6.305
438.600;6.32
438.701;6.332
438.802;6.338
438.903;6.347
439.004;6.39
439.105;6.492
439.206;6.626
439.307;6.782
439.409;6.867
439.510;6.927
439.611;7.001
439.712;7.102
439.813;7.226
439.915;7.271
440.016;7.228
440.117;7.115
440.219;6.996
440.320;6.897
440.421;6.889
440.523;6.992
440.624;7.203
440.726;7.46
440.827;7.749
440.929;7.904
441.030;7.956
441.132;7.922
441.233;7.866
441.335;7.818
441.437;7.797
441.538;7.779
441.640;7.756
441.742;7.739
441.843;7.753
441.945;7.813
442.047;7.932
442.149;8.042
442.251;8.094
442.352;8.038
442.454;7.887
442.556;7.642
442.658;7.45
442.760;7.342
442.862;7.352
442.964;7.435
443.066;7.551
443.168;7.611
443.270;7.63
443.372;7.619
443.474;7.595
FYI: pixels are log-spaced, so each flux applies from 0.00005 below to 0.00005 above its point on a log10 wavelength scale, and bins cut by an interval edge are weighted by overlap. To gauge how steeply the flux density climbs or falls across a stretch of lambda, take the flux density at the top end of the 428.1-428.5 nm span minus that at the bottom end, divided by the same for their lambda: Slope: -0.19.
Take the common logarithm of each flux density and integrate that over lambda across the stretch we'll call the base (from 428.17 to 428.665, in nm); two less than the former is -1.6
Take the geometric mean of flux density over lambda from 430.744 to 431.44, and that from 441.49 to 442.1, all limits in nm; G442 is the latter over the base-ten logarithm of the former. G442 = 11.3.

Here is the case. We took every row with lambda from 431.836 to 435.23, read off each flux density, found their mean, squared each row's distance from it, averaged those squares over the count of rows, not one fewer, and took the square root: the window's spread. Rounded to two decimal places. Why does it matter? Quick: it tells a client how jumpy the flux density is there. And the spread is 0.22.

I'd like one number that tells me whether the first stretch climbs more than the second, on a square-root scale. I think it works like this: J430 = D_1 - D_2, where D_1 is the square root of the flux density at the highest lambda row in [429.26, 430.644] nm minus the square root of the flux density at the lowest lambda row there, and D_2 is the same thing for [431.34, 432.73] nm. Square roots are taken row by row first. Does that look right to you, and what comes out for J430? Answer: -0.53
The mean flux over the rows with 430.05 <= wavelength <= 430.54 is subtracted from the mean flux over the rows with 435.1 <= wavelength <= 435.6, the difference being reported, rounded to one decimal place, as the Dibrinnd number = 2.8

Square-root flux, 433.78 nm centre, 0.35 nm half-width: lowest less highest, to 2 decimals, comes -0.12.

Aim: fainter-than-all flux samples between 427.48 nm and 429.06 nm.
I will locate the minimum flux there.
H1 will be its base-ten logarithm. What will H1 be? 0.75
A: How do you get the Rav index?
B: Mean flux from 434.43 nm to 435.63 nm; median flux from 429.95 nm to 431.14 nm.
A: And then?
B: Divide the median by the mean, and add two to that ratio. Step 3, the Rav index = 2.59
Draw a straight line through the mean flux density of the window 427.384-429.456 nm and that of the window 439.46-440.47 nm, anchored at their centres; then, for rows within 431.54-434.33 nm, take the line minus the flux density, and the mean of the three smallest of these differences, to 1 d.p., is -1.1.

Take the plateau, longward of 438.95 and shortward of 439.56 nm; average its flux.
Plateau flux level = 6.7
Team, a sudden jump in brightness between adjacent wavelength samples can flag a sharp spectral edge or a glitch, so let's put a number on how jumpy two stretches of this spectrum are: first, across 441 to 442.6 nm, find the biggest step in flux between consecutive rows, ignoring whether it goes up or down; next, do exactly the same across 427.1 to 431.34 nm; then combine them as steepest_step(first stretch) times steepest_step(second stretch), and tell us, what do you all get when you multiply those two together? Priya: 0.10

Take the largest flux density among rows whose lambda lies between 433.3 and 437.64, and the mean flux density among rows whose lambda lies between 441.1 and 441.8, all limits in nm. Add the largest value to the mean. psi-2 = 15.4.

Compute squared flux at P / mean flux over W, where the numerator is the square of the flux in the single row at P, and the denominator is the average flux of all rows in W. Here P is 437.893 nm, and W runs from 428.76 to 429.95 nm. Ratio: 8.2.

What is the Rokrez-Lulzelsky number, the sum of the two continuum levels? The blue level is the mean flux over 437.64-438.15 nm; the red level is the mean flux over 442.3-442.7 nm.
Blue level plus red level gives 14.5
